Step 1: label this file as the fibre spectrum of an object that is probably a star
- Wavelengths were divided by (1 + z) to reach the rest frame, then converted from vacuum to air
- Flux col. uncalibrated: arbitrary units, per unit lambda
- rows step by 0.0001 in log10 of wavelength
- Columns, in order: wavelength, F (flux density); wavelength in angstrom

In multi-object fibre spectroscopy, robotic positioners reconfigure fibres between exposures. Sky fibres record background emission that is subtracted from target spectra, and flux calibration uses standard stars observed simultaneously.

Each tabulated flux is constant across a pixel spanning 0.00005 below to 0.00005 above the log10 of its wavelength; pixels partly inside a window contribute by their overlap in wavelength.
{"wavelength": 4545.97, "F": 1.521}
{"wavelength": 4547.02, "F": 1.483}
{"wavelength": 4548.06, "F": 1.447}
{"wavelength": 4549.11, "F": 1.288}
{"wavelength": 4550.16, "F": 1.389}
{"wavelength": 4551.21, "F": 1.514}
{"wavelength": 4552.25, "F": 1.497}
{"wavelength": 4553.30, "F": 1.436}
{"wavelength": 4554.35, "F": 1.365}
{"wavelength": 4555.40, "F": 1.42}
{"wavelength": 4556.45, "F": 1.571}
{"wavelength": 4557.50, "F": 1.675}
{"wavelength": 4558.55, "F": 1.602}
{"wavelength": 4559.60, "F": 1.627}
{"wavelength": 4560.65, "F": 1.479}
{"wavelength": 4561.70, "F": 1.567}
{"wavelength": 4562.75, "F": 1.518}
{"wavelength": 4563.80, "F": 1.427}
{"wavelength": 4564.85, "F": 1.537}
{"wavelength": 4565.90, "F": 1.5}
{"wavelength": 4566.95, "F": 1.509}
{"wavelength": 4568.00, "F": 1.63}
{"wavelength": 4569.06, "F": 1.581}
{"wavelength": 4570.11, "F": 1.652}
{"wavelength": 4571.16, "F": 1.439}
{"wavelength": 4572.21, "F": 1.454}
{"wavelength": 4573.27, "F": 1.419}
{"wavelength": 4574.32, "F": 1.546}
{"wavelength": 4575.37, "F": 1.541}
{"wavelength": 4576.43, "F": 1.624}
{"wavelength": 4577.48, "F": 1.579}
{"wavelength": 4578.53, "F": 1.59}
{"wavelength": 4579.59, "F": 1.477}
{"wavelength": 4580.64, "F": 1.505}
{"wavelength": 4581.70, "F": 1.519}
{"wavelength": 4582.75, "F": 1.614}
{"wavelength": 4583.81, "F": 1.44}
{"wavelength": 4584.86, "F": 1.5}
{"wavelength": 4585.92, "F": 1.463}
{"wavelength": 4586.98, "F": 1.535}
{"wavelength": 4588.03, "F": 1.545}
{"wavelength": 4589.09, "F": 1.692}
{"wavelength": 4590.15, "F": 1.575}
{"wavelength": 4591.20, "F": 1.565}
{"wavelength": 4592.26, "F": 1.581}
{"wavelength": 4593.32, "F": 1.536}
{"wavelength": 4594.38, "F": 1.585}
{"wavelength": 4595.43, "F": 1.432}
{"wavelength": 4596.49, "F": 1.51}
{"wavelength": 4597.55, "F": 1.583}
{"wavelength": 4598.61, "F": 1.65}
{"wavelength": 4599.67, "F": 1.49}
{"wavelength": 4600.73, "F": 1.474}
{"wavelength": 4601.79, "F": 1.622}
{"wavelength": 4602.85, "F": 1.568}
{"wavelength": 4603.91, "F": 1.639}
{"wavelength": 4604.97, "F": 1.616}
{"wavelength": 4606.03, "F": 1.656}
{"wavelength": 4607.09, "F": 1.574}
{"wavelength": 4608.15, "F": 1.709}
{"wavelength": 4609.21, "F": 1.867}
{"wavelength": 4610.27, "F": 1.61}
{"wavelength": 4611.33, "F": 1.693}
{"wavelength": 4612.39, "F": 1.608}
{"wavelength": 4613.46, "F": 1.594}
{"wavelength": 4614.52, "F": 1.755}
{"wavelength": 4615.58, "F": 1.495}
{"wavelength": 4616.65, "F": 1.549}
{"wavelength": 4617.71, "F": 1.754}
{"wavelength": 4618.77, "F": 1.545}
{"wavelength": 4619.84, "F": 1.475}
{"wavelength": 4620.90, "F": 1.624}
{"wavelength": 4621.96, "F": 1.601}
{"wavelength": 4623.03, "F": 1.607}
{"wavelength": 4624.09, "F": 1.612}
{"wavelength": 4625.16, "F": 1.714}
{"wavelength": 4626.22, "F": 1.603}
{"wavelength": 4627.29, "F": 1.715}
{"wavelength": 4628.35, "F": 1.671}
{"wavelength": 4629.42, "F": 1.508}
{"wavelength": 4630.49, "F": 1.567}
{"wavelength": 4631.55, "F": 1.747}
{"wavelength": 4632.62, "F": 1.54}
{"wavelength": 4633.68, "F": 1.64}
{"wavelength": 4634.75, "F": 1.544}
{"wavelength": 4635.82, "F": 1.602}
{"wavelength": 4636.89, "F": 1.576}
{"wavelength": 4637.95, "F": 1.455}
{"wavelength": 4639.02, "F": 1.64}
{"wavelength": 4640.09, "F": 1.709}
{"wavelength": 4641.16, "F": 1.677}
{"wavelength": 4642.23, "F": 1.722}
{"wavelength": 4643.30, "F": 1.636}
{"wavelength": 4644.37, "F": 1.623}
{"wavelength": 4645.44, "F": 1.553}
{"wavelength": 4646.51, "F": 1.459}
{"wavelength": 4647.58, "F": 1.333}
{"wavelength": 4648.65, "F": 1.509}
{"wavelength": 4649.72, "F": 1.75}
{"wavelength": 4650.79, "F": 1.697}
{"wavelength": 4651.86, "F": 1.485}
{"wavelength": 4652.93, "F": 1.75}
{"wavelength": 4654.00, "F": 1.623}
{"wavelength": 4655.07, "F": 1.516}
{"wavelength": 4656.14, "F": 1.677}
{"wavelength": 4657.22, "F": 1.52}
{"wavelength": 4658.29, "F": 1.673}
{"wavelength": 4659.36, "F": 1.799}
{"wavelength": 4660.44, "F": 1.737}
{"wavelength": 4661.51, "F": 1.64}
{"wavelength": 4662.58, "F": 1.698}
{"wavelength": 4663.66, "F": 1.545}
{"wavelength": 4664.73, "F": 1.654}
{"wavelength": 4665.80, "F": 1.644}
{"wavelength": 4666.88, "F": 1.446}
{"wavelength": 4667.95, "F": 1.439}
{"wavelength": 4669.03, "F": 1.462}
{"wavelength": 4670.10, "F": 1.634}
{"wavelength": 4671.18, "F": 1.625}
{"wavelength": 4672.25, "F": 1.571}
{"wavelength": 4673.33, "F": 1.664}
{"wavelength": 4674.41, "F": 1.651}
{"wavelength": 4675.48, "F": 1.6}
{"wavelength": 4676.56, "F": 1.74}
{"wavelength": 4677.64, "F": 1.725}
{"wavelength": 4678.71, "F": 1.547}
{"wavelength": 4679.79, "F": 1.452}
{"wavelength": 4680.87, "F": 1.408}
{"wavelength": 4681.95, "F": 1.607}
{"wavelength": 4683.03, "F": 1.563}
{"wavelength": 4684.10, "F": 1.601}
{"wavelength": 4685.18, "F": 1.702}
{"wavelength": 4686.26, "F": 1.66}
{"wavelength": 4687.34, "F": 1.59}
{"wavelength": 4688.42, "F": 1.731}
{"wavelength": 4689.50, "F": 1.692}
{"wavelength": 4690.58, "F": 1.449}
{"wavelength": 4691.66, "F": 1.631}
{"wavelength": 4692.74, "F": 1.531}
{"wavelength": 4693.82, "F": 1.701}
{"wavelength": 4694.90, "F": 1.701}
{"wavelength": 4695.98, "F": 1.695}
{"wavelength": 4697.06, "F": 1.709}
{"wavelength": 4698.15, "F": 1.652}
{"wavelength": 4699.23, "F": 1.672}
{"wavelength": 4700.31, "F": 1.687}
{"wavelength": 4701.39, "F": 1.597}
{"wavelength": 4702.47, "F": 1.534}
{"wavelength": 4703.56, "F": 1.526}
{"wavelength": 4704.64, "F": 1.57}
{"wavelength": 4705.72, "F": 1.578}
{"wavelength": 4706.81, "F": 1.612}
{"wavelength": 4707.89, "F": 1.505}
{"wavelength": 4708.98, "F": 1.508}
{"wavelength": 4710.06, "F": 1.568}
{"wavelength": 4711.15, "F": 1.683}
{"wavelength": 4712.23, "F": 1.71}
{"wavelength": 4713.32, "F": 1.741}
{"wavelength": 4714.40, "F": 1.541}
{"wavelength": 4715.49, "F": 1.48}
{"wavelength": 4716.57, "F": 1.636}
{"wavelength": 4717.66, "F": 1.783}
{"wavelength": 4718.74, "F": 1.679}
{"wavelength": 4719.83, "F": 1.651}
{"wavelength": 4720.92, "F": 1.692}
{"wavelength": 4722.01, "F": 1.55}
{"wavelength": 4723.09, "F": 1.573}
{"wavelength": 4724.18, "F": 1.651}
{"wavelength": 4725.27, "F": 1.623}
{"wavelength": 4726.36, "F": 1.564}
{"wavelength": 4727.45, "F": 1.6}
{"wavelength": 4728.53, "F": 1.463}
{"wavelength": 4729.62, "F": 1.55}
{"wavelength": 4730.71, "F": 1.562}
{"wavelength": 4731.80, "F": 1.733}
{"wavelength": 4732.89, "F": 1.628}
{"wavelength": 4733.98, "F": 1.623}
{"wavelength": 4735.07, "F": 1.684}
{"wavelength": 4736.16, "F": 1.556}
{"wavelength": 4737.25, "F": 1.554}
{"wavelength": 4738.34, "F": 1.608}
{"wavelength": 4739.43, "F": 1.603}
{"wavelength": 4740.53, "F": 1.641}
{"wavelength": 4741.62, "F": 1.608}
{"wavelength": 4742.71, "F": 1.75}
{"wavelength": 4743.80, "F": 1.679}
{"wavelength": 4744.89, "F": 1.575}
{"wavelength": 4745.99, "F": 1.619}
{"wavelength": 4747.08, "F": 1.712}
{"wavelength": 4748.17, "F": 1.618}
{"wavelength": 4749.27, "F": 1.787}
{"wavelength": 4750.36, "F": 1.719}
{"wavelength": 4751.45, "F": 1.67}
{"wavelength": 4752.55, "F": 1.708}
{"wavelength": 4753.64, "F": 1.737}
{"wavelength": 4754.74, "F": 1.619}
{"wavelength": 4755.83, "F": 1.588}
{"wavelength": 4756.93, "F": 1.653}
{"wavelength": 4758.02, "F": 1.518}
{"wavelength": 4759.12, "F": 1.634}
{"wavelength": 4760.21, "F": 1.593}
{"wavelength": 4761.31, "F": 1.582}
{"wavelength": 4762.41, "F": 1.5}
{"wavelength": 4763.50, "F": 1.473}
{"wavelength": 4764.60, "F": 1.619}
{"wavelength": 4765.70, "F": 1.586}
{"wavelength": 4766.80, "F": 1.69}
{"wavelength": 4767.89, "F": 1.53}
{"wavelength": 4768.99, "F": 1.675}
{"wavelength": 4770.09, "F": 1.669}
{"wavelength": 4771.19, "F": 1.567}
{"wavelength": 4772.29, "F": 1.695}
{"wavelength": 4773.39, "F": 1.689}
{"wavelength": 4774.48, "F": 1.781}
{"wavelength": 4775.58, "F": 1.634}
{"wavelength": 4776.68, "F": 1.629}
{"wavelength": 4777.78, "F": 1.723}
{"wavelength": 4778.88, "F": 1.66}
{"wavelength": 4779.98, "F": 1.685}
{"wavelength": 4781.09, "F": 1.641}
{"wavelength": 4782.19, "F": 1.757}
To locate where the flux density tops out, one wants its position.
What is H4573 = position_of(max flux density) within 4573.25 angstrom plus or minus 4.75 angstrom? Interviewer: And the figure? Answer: 4570.11 angstrom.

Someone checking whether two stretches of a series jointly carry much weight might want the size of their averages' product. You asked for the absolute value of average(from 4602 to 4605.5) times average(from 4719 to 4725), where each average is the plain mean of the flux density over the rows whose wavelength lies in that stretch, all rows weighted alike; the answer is 2.61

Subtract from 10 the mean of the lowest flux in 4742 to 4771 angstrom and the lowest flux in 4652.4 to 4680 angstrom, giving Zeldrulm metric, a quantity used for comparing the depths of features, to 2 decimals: 8.54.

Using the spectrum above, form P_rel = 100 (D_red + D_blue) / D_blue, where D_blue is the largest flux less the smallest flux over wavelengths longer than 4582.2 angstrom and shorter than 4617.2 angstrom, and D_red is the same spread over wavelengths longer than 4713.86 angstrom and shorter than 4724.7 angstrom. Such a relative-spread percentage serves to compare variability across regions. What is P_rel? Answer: 170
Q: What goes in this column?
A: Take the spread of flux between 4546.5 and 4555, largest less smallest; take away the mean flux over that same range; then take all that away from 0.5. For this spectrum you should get 1.70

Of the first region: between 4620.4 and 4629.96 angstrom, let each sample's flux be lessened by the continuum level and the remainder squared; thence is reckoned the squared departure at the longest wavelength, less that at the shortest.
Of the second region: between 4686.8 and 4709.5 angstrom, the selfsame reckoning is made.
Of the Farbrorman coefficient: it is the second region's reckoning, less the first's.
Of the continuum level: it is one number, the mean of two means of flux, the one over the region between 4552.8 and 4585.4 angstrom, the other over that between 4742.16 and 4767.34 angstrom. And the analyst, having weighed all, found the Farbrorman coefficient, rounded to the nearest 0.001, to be 0.002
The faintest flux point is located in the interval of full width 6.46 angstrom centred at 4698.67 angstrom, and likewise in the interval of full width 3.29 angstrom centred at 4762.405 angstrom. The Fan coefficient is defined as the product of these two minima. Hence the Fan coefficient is 2.35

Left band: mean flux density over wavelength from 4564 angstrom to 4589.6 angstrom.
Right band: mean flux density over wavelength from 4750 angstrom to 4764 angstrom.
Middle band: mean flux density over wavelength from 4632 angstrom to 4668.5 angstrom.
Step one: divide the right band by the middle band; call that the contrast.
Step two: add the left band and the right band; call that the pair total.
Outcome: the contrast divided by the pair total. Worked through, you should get 0.3196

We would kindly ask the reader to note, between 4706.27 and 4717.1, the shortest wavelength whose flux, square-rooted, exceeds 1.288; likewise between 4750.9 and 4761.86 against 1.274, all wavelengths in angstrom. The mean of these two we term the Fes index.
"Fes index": 4731.3 angstrom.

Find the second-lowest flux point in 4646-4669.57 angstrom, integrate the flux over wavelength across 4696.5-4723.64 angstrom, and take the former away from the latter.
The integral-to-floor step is 42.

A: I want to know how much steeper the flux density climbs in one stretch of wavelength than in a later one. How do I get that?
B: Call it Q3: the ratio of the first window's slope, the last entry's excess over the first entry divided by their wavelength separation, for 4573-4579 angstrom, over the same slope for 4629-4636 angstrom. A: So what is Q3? 2.2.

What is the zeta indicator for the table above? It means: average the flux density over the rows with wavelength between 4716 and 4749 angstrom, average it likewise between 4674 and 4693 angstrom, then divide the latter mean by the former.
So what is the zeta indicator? 0.987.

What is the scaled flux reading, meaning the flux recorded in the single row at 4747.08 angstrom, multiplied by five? 8.56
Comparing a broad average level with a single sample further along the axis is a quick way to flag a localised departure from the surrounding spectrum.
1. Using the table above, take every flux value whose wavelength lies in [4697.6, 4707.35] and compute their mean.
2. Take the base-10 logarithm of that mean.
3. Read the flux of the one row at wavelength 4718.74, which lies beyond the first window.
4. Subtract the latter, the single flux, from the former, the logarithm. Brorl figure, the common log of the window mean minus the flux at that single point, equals -1.47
